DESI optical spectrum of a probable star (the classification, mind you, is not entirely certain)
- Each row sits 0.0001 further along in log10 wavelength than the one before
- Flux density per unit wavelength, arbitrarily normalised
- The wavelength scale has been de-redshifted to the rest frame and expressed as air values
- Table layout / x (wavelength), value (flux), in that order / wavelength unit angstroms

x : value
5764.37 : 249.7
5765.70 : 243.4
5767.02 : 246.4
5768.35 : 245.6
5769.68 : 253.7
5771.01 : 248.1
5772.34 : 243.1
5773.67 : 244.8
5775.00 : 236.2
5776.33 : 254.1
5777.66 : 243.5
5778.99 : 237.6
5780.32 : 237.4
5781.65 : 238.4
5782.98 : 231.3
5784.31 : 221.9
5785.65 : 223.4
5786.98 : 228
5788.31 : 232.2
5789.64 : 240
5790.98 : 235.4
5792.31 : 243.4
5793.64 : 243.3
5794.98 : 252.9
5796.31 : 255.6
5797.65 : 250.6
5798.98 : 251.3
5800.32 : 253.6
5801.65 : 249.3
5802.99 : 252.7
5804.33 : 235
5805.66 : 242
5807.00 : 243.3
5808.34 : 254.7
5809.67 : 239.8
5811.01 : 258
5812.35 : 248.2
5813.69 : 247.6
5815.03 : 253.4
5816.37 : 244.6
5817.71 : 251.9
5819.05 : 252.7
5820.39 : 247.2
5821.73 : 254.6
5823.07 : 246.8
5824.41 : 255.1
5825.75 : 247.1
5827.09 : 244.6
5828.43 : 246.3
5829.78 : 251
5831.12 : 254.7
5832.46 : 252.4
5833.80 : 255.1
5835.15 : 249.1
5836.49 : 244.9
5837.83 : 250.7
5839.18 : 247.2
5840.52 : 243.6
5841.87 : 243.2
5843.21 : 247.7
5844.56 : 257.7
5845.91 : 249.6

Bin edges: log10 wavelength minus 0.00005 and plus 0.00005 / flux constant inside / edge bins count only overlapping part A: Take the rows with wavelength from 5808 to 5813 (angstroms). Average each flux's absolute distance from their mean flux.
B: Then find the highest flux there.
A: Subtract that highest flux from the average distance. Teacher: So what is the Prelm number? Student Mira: -252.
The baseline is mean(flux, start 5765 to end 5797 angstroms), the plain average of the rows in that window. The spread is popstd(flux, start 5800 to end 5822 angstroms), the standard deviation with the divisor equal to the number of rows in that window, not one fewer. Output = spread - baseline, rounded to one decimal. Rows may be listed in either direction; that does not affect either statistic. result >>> -234.8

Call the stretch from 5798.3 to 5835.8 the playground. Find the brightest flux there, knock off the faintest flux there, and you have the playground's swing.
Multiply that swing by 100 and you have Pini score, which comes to 2300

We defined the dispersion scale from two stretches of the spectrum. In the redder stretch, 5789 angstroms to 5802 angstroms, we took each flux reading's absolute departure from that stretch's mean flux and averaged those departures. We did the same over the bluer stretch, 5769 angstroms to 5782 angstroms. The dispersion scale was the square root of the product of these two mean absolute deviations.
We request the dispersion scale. 5.4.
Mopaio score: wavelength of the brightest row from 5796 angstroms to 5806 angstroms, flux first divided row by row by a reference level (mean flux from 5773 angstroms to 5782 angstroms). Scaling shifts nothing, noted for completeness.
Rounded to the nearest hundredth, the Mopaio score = 5796.31 angstroms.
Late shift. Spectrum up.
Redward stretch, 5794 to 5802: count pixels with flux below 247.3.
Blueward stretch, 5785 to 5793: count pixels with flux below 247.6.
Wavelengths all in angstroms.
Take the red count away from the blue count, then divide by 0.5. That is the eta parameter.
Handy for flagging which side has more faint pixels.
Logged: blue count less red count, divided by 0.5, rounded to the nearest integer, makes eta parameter 12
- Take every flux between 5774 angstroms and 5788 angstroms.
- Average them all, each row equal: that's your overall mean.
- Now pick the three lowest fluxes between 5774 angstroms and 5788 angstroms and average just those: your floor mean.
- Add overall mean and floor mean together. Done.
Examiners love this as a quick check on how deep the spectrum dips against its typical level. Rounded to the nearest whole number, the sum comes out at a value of 460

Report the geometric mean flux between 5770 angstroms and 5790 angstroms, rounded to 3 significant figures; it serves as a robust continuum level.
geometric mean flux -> 237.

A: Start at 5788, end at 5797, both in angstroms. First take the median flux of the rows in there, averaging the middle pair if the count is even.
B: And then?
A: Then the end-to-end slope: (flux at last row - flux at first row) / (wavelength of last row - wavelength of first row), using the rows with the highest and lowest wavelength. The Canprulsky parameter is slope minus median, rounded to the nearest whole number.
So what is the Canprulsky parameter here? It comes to -240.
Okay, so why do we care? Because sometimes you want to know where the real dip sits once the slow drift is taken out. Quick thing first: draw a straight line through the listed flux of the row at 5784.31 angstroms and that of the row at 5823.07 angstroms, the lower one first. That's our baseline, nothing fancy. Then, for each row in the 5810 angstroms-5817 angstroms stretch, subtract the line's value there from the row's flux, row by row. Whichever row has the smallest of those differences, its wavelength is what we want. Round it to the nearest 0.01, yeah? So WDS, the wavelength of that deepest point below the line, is 5816.37 angstroms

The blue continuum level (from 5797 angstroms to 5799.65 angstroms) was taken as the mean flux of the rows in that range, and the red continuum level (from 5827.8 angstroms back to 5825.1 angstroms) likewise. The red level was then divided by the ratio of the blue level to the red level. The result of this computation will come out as 241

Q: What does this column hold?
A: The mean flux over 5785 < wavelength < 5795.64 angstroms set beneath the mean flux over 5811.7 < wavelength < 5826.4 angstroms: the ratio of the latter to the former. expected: 1.05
